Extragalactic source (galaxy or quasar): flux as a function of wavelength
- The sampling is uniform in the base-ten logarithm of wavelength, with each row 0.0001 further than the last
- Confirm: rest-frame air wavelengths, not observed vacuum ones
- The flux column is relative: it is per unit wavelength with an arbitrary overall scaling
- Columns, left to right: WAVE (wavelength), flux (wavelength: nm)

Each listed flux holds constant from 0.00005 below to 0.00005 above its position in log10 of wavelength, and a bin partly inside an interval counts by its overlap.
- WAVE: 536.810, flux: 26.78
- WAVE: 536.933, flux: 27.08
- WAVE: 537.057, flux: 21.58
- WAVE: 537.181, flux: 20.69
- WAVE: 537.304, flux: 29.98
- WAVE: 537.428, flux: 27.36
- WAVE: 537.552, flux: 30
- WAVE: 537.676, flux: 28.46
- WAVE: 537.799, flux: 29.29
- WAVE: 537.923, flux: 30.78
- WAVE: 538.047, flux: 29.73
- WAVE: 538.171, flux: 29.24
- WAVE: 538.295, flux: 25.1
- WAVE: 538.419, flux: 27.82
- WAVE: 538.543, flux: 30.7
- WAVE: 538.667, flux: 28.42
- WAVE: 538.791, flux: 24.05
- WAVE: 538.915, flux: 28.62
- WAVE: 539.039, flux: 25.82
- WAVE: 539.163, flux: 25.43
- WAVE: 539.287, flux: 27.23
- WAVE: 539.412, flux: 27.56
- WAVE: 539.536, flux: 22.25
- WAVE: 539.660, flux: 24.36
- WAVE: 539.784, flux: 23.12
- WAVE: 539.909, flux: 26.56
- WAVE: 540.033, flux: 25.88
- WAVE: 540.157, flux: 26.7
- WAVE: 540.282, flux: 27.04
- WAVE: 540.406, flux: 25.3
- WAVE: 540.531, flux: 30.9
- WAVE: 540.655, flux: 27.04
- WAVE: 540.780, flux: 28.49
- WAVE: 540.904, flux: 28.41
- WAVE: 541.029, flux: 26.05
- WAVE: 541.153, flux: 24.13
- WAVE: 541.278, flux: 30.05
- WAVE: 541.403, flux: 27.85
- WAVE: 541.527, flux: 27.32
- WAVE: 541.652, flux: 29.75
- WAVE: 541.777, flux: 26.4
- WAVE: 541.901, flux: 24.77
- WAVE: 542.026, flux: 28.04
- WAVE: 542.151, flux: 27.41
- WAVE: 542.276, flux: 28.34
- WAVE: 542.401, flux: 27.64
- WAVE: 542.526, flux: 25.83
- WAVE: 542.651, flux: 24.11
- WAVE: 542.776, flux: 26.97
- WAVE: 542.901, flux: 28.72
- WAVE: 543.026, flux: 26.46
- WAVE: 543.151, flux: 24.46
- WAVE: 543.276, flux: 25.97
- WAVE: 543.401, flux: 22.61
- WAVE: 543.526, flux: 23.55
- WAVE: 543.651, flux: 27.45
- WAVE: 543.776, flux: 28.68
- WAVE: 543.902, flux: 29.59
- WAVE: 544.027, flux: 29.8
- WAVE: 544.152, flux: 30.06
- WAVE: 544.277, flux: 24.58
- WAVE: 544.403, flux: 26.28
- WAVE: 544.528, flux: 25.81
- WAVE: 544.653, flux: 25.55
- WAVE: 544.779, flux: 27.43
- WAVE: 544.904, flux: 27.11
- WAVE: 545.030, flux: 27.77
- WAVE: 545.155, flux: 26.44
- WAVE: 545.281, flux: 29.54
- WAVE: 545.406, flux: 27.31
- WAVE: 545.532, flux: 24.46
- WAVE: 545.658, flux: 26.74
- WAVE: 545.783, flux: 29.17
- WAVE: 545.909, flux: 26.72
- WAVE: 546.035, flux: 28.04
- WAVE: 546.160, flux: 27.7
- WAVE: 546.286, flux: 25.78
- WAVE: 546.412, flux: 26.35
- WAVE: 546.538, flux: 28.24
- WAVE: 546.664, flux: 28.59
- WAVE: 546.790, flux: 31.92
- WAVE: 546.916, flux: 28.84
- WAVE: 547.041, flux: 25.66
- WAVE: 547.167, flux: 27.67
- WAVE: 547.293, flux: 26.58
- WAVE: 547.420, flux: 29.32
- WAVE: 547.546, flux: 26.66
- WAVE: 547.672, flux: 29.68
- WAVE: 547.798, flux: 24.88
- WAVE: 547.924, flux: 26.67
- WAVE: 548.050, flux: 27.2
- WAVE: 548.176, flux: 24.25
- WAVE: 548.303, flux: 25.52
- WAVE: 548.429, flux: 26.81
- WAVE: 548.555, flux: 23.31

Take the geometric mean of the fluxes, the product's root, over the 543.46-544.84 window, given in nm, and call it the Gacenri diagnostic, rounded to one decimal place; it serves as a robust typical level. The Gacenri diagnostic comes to 27.1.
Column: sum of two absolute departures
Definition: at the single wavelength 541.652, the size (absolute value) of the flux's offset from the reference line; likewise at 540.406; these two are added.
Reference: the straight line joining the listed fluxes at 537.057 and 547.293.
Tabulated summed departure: 8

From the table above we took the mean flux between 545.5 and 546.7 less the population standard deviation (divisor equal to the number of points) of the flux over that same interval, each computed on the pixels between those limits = 25.8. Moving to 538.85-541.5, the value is 24.5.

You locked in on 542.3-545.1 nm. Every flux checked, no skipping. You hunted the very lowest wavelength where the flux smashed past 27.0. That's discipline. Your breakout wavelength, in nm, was 542.401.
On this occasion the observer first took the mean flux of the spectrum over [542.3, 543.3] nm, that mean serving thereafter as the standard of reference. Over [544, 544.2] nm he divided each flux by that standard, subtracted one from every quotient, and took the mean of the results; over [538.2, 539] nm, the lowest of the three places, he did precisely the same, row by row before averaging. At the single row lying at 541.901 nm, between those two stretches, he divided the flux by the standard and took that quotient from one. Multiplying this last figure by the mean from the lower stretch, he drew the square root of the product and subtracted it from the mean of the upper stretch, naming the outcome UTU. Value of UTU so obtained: 0.09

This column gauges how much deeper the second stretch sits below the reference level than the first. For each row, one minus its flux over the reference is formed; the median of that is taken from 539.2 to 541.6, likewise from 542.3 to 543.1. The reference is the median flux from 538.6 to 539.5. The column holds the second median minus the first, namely 0.012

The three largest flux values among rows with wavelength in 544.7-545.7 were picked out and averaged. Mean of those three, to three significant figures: 28.2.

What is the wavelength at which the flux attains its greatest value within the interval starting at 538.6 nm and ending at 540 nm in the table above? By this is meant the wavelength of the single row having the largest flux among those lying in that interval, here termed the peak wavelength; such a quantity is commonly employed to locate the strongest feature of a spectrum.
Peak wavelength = 538.915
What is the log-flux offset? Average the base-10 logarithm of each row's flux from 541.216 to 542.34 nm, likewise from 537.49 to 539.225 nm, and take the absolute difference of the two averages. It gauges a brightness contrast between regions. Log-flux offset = 0.005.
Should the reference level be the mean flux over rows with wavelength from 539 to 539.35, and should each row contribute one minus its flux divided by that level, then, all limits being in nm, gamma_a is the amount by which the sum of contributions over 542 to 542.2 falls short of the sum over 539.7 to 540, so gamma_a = 0.2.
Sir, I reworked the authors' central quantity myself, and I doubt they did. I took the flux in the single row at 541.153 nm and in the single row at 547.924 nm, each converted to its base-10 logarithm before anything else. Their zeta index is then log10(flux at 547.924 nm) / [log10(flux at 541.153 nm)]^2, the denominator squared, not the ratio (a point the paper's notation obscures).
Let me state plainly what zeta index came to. 0.746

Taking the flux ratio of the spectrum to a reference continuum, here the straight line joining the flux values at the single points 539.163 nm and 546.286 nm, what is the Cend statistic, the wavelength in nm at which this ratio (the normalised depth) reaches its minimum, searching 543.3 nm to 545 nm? 543.401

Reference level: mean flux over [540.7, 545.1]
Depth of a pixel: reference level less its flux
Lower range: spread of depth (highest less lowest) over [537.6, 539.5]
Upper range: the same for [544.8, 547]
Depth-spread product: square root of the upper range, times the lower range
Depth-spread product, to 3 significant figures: 18.4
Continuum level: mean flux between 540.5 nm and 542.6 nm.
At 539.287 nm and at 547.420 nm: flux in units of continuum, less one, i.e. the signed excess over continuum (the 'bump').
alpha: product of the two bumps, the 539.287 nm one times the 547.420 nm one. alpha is -0.001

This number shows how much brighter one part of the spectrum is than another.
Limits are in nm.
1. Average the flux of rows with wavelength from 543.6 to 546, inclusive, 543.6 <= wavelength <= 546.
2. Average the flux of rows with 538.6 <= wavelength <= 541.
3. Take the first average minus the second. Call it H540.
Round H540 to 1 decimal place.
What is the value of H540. 0.9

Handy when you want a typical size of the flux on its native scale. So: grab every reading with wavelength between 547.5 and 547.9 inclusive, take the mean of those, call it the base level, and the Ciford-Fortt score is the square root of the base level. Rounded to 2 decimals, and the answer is 5.20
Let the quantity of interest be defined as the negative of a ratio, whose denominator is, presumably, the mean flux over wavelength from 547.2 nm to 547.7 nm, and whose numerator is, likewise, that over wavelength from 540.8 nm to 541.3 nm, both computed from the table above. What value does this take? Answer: -0.97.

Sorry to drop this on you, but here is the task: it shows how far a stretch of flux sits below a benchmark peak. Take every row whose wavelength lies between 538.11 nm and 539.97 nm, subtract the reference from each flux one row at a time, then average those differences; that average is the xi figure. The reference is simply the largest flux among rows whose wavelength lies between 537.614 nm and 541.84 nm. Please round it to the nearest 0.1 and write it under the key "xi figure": -4.5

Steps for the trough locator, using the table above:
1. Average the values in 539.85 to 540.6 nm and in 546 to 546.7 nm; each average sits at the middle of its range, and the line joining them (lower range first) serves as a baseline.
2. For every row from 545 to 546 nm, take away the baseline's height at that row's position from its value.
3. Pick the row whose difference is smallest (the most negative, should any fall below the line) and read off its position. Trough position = 545.532 nm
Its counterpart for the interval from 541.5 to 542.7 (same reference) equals 542.651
